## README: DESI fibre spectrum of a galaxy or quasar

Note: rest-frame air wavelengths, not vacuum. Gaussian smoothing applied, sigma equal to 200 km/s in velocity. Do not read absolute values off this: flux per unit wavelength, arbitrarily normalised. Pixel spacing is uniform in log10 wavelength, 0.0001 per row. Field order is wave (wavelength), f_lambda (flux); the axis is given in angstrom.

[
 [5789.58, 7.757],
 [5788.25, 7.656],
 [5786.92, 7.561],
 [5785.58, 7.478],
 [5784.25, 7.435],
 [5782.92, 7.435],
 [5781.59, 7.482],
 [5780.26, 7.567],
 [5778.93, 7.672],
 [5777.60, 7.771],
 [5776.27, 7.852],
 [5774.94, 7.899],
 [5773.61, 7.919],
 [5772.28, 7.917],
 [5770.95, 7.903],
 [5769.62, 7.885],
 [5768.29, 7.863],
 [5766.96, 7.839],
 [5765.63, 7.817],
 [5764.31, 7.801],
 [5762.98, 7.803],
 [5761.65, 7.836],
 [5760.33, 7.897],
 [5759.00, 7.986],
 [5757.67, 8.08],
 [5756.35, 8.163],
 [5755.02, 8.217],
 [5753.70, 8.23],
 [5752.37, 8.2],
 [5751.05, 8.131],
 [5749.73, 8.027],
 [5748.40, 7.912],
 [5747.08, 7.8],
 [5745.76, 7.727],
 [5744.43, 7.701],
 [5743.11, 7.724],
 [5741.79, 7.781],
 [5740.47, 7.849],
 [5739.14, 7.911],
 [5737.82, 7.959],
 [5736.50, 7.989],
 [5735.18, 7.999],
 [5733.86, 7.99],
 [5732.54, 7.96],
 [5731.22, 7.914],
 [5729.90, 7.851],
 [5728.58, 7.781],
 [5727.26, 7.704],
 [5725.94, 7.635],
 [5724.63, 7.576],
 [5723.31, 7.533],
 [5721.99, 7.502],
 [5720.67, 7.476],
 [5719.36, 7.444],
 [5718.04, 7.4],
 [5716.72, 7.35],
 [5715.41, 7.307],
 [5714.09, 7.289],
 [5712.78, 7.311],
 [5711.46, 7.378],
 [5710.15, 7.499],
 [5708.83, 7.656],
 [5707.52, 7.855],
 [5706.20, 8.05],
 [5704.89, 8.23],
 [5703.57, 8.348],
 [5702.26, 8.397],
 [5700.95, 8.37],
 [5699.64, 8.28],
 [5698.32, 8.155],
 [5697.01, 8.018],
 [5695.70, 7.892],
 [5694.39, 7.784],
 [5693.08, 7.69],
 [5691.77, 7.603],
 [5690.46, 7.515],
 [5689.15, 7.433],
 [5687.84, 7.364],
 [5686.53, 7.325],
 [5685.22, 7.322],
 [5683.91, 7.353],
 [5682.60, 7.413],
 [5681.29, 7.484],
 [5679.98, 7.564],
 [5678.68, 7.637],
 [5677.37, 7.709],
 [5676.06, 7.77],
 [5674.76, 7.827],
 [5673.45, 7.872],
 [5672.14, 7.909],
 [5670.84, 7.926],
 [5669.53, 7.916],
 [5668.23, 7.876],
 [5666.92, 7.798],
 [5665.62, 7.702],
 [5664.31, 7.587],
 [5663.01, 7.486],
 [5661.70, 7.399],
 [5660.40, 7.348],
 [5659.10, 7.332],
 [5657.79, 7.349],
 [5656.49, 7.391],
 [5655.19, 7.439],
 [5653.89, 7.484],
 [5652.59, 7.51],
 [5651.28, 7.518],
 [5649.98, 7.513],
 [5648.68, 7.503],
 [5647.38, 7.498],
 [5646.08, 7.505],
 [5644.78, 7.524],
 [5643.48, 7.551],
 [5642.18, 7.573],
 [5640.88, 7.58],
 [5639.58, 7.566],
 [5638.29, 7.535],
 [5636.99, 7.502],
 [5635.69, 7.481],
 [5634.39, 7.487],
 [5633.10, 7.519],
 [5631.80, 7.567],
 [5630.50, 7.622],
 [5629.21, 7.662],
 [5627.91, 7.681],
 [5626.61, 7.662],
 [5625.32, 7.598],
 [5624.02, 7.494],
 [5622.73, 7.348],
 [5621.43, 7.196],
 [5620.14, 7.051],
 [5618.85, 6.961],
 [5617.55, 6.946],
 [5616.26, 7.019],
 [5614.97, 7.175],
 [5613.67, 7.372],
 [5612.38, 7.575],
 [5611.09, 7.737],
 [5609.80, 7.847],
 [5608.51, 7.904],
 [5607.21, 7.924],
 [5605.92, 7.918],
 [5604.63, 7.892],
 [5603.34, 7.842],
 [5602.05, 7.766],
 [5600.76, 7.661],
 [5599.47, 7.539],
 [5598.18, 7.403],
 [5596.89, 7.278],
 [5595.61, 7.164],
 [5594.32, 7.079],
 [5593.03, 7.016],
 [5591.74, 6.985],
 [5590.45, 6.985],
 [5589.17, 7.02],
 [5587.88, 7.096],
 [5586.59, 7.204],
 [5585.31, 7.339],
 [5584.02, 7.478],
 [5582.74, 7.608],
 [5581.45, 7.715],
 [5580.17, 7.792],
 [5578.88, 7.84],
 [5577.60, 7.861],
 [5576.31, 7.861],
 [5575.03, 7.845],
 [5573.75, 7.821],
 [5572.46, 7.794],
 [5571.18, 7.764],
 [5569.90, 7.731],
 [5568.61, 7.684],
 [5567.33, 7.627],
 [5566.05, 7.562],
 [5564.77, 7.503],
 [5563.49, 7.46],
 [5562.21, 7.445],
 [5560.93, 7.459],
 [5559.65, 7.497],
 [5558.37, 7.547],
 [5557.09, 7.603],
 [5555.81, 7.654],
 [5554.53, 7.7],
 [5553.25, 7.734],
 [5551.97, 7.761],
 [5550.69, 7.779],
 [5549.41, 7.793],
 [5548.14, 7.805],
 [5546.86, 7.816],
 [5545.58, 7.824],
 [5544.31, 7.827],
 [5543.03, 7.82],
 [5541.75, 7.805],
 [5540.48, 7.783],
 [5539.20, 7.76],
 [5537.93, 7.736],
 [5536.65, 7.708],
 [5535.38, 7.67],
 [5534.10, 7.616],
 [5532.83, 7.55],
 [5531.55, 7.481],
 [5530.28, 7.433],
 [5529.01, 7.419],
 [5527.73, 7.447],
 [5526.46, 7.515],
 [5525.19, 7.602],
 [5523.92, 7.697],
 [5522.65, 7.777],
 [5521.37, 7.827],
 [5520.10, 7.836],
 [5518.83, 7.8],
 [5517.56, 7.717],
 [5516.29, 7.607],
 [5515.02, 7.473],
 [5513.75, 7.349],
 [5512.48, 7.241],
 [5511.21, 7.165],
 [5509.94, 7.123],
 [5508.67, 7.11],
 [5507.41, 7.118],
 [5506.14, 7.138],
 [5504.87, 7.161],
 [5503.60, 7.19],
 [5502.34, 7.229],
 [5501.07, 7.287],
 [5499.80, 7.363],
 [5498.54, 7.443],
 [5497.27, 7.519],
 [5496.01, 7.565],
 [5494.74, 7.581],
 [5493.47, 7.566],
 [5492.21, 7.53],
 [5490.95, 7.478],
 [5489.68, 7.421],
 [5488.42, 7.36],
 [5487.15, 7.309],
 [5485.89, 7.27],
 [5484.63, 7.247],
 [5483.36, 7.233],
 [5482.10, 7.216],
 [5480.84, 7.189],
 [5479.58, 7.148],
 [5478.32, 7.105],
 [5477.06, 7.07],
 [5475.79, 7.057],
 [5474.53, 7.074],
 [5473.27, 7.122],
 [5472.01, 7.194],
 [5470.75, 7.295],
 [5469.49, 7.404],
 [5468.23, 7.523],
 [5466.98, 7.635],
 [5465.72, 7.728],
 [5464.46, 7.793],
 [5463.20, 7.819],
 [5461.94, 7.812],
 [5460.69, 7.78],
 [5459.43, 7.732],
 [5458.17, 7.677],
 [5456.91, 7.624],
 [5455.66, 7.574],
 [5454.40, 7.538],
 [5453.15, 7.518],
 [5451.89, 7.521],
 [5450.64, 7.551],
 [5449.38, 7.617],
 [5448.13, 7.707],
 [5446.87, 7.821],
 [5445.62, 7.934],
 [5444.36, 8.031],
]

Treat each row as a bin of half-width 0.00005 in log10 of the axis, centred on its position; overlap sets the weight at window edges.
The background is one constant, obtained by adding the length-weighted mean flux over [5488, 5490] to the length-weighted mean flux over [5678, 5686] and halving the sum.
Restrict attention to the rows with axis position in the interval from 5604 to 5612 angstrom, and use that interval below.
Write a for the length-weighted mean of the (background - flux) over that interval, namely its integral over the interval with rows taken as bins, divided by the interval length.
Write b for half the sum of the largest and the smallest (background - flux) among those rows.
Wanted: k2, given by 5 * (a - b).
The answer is -0.15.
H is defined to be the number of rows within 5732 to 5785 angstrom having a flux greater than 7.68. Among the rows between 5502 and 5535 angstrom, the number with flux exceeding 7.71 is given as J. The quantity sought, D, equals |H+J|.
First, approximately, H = 35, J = 5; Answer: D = 40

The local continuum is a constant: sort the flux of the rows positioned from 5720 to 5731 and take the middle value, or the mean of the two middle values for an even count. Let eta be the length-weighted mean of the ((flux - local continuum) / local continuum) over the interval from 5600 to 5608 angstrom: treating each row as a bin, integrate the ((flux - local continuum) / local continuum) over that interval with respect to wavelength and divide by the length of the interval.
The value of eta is 0.030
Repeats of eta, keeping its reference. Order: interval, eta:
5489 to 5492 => -0.019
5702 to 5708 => 0.074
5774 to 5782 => 0.015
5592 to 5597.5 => -0.063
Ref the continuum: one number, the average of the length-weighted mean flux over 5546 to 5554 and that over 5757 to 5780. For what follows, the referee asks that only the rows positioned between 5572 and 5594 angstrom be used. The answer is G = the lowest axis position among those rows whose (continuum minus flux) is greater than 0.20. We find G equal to 5582.74 angstrom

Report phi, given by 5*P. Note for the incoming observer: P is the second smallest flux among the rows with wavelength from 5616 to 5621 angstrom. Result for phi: 35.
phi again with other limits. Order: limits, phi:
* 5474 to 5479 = 35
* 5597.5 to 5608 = 38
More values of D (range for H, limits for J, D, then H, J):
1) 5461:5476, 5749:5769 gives 19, 4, 15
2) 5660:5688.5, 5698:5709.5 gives 18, 10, 8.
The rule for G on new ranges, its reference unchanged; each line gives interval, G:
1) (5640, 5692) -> 5640.88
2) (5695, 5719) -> 5710.15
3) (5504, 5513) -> 5504.87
